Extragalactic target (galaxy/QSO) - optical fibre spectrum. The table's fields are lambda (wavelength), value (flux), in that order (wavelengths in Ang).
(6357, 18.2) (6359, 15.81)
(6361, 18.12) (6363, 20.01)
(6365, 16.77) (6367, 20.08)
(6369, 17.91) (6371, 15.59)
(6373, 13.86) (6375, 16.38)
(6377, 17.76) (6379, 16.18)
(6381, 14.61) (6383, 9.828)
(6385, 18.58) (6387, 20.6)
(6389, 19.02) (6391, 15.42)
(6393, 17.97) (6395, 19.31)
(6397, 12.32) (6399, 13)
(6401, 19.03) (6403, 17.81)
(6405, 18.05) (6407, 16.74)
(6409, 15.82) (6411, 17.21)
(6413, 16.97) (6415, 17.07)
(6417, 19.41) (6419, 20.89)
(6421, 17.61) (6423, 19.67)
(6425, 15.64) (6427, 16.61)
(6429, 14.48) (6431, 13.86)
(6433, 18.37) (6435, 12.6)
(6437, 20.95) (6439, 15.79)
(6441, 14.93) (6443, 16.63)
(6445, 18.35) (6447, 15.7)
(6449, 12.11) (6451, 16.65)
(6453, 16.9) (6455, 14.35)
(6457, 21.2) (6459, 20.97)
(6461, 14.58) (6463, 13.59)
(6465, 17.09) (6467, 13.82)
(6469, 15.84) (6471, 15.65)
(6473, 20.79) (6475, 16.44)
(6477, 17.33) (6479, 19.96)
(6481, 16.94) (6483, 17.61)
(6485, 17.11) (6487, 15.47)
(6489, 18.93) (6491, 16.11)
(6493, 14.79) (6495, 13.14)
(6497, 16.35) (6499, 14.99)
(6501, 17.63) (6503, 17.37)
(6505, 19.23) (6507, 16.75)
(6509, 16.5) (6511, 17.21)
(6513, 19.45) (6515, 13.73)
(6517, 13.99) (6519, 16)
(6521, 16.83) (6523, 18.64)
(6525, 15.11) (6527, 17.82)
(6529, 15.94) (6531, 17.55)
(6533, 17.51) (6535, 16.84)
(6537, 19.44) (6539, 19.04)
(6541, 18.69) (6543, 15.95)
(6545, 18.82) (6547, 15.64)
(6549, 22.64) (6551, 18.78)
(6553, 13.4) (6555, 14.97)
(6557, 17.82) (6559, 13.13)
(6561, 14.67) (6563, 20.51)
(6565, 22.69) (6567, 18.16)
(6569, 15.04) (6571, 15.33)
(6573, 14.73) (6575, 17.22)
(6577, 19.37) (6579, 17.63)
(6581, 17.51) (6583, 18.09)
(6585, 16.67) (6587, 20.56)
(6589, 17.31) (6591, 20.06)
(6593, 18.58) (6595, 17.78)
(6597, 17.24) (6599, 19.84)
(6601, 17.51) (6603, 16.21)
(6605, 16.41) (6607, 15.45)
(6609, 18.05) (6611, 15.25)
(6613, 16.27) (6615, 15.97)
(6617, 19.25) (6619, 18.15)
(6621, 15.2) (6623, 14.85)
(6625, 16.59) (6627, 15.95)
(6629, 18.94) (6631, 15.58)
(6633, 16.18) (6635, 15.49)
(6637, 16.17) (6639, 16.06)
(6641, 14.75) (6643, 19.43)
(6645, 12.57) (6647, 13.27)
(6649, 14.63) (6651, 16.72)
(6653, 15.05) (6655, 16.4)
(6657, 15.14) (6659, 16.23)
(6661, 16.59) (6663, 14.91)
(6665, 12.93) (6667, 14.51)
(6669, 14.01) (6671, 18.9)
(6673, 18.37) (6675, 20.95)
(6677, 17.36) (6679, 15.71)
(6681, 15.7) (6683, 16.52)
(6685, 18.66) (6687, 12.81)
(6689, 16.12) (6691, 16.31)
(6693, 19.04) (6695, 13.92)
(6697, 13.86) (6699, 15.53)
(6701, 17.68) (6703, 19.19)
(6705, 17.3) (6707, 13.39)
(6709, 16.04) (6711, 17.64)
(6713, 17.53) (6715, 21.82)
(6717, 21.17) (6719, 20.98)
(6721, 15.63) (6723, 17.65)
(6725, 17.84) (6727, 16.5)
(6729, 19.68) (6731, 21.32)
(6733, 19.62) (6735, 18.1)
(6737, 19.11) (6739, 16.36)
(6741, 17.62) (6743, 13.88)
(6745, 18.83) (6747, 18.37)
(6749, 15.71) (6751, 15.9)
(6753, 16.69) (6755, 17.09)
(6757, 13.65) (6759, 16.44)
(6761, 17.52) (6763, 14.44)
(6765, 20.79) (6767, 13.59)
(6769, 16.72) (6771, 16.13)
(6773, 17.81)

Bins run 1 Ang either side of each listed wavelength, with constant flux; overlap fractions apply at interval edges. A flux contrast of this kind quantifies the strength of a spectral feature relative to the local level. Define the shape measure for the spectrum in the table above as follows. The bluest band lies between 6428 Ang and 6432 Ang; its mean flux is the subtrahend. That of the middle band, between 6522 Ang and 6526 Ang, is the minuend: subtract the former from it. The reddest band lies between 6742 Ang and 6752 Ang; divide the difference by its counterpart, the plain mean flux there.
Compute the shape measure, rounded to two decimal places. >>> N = 0.16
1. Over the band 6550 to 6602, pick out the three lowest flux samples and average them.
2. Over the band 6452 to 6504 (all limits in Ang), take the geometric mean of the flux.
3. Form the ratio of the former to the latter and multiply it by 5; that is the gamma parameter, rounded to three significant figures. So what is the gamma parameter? 4.14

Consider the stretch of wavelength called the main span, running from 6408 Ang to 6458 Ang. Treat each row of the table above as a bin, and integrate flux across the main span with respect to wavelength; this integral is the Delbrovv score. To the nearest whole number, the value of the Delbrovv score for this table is 840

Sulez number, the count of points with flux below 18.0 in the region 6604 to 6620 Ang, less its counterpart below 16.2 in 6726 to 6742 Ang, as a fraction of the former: 1.0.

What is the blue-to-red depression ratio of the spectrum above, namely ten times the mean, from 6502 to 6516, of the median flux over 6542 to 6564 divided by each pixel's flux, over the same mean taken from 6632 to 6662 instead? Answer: 9.1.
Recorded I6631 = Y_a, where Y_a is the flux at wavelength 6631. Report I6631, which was 15.58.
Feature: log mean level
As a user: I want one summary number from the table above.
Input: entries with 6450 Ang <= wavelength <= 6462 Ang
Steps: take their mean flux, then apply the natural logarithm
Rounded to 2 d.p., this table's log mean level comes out 2.86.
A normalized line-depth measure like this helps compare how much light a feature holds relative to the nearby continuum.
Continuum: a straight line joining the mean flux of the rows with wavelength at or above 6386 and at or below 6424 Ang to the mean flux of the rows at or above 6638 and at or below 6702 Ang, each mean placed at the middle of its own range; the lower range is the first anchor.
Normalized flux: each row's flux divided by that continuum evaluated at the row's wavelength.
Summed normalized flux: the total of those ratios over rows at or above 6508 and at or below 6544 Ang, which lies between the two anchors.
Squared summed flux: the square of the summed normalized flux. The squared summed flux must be 331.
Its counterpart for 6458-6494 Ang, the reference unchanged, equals 313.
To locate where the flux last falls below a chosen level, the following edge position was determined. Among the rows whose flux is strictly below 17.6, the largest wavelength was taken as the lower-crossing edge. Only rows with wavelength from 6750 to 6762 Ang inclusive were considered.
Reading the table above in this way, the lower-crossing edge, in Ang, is 6761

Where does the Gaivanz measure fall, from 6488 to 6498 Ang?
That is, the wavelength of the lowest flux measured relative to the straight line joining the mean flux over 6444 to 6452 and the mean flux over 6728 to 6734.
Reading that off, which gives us 6495 Ang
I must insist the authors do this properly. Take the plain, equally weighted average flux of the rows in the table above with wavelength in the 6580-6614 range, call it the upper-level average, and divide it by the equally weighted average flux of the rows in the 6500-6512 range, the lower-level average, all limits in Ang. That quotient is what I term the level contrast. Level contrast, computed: 1.01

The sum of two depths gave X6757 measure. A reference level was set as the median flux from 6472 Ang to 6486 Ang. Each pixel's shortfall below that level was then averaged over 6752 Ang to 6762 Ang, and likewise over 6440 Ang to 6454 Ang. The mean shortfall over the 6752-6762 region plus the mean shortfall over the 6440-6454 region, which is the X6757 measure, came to 2.5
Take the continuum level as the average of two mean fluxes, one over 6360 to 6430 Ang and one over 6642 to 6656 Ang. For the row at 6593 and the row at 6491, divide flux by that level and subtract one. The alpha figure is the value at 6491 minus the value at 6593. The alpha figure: -0.2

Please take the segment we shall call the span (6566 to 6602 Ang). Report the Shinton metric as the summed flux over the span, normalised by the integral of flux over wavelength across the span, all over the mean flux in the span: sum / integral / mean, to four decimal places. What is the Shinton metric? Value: 0.0282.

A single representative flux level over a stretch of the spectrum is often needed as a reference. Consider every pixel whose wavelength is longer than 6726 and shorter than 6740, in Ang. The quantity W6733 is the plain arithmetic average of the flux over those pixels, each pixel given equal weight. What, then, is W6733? 18.7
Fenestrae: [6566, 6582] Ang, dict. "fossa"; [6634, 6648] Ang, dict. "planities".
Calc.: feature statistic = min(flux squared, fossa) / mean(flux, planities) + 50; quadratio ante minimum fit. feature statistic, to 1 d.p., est 64.1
